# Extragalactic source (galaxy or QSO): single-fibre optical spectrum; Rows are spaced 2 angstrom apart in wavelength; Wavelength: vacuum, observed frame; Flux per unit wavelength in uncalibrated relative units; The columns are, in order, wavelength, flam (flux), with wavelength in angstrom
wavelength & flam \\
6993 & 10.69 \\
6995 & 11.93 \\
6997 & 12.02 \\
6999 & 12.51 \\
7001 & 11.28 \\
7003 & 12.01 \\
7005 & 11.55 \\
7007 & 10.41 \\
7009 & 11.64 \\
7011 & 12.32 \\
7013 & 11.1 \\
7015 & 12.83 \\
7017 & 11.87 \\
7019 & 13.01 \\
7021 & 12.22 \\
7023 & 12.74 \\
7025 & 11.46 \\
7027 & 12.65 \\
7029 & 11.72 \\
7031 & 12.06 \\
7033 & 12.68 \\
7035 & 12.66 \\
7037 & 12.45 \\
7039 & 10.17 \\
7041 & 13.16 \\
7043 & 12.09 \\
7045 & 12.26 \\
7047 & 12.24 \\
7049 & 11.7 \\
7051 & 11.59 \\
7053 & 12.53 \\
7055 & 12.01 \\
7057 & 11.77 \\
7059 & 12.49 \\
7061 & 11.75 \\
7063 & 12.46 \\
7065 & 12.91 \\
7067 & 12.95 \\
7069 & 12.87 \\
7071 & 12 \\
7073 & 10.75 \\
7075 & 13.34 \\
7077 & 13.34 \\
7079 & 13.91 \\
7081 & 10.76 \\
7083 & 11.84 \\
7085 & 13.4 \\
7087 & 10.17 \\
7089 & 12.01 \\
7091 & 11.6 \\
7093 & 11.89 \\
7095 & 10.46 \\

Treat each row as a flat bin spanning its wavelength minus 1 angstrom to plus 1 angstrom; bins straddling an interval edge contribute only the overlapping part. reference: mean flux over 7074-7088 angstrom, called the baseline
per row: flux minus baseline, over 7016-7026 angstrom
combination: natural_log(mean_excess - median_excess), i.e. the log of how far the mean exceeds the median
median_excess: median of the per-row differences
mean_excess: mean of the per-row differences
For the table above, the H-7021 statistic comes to -3.2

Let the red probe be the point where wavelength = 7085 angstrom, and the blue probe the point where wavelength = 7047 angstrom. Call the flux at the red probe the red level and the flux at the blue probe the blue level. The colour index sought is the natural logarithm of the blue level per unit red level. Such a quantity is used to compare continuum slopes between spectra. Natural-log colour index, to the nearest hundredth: -0.09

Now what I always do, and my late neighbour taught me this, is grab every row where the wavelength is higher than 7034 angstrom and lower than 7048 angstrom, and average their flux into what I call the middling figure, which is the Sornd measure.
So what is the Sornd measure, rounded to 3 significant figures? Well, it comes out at 12.1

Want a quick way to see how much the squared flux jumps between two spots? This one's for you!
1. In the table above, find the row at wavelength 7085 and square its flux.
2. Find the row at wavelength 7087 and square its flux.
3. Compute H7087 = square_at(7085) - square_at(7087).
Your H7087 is 76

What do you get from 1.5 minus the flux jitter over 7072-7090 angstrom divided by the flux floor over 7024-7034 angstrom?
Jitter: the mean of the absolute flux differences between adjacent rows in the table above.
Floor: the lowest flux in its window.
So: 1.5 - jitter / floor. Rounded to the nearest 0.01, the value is 1.35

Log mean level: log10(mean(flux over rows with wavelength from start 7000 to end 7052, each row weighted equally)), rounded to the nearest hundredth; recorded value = 1.08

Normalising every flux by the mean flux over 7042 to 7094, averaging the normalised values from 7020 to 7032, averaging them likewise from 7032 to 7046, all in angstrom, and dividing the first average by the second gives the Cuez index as 0.994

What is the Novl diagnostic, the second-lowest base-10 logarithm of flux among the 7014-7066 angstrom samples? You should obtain 1.06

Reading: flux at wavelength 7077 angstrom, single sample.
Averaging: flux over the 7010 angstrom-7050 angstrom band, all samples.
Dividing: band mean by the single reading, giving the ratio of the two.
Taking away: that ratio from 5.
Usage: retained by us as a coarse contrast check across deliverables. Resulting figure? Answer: 4.09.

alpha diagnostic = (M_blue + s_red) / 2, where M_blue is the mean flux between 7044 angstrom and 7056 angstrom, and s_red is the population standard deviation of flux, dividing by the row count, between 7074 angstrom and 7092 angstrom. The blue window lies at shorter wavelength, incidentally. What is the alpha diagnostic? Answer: 6.6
